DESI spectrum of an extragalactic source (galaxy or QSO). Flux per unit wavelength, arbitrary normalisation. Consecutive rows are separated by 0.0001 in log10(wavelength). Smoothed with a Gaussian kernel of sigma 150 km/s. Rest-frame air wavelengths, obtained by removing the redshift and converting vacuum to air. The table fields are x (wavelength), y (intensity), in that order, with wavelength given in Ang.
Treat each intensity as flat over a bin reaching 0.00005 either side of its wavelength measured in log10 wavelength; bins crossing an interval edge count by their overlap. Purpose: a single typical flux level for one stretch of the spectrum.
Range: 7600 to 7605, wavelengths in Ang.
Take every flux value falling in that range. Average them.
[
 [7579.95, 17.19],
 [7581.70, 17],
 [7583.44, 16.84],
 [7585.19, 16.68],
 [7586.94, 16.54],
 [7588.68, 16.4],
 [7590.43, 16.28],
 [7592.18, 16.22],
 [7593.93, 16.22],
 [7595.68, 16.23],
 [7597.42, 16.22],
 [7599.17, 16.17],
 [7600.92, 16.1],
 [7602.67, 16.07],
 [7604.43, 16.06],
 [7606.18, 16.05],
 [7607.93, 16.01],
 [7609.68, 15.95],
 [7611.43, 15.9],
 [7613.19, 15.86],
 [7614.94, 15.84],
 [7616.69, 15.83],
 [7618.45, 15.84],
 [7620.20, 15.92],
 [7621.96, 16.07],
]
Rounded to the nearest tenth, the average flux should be 16.1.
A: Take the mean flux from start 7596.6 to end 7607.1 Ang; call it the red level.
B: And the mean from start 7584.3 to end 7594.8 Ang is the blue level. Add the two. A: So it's 32.5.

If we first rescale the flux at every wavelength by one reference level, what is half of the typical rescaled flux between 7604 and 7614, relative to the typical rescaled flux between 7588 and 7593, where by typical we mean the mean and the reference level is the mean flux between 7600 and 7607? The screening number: 0.490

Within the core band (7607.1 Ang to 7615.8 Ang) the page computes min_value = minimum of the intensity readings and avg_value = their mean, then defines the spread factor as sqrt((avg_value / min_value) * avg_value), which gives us 4.00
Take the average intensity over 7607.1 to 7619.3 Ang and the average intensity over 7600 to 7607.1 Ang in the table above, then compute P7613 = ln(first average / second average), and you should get -0.011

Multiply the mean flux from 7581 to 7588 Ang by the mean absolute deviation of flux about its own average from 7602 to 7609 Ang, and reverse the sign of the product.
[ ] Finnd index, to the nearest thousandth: -0.314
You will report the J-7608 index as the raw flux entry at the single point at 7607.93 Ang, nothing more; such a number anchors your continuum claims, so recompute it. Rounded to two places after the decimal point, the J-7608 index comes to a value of 16.01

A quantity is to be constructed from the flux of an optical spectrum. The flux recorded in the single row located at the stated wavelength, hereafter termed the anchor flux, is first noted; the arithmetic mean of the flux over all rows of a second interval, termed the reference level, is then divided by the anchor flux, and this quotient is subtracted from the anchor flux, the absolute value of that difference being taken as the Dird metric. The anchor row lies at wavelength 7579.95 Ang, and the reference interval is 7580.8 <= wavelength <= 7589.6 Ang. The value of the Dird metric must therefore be 16.2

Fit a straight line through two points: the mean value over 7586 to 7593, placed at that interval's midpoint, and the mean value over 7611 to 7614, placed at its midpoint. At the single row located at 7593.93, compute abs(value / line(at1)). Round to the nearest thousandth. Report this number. 0.997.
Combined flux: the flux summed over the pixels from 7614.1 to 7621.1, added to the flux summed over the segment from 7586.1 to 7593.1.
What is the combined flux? 129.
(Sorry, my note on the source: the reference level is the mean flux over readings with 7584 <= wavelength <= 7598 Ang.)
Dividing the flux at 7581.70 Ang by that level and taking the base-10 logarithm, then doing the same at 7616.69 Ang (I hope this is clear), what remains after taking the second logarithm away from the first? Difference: 0.031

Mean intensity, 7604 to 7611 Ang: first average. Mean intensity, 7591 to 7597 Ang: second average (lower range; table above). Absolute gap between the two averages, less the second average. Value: -16.0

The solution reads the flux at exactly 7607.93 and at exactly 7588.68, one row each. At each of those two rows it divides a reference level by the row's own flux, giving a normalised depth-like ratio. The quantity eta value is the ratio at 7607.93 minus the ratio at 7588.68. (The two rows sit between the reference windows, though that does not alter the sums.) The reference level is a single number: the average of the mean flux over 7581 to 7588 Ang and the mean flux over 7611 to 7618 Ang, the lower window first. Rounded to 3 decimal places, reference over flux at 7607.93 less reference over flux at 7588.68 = 0.024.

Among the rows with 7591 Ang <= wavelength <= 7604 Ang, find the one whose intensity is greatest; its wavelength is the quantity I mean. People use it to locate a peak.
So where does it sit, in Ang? 7595.68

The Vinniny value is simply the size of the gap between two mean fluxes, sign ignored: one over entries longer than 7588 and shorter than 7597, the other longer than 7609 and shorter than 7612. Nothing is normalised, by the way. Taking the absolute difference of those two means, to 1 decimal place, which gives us 0.3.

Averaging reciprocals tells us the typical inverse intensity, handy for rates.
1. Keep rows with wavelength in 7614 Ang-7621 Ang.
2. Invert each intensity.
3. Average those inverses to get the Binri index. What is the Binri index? 0.0631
